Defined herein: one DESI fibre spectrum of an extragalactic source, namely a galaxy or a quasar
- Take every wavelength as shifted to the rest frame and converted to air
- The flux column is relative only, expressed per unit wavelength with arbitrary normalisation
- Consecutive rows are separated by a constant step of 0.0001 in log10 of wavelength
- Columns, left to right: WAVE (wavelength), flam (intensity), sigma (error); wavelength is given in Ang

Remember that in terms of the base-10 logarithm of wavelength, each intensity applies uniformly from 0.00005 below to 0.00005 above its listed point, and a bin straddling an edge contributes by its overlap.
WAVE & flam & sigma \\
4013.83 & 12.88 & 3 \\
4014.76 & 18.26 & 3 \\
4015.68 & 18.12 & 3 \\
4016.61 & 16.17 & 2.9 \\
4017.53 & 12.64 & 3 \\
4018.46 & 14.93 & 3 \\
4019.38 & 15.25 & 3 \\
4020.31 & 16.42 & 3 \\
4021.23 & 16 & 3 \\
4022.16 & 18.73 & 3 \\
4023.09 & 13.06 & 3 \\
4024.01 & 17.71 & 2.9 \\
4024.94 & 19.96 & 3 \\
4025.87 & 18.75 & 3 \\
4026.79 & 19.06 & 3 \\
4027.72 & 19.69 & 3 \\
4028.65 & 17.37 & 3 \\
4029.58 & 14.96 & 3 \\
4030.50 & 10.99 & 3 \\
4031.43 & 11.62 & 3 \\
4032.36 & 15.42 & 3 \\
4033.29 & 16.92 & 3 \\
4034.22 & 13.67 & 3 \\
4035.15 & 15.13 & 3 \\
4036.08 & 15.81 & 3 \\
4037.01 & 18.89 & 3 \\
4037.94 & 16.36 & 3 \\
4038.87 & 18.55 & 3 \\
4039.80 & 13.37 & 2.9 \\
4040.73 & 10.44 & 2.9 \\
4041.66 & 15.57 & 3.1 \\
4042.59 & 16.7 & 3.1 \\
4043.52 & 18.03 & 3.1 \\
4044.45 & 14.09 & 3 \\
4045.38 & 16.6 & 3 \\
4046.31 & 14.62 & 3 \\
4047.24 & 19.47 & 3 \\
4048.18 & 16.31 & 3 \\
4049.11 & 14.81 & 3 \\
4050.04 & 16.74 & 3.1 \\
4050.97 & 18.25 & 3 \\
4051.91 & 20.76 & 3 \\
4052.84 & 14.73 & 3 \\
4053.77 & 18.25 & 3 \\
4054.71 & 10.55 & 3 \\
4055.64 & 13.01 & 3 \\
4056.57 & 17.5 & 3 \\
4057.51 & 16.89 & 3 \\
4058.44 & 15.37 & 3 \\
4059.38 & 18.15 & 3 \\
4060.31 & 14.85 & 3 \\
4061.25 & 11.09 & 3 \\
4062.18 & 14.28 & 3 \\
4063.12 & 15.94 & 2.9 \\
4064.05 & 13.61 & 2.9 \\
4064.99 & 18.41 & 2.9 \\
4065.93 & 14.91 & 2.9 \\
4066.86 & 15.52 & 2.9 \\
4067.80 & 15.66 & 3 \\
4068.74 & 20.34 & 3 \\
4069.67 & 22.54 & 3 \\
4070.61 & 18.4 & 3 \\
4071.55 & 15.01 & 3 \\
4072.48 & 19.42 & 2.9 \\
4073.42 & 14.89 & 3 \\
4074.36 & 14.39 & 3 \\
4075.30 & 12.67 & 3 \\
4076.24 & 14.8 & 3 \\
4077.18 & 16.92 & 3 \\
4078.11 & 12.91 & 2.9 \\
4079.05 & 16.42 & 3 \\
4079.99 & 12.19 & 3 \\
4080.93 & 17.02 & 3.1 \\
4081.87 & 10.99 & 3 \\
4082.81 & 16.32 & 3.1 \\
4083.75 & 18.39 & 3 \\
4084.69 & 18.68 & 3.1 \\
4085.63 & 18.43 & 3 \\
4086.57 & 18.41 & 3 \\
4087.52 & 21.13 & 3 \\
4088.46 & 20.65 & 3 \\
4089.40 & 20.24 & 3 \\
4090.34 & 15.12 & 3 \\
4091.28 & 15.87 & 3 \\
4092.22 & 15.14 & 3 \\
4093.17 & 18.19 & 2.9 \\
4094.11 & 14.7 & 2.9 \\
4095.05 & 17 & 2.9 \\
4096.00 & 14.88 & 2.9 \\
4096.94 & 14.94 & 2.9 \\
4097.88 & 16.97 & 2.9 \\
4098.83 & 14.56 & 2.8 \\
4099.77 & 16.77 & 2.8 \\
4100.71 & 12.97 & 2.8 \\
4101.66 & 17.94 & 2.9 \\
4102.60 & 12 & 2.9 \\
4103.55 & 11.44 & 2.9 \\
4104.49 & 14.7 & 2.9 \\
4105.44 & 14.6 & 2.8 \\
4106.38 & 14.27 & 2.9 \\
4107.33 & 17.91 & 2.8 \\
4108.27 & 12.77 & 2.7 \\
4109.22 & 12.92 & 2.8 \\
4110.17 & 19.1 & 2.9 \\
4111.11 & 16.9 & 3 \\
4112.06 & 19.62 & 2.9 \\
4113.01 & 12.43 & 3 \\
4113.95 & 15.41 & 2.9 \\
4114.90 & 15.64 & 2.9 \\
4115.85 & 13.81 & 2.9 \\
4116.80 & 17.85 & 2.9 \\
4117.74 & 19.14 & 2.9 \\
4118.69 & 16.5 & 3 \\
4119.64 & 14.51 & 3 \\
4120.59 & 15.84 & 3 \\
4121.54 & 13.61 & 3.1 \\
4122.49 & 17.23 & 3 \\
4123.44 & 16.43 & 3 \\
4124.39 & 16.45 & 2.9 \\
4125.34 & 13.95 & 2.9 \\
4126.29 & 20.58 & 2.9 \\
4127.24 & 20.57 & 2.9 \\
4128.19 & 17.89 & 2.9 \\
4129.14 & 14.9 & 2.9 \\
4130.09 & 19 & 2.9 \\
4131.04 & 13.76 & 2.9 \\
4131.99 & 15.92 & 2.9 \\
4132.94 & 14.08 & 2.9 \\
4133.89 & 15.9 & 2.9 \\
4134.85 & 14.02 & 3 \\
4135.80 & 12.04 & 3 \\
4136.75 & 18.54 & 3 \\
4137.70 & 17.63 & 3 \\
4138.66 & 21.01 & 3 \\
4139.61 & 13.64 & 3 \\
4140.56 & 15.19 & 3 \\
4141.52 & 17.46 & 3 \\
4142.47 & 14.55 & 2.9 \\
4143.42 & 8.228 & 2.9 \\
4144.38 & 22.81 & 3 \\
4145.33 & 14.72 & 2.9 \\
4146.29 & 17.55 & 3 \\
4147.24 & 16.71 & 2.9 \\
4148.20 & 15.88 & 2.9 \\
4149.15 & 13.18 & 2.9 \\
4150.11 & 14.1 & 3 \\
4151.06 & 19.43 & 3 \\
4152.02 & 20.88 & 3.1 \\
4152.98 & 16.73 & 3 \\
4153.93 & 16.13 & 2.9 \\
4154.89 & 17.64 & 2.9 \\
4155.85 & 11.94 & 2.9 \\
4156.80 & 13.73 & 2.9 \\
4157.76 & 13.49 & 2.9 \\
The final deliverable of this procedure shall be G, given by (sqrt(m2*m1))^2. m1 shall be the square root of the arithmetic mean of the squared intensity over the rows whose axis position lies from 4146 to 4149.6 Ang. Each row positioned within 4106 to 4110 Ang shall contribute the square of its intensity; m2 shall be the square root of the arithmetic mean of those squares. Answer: 233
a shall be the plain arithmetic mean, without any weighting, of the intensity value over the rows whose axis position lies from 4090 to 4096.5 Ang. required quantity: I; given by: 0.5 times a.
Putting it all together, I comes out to 7.92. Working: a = 15.8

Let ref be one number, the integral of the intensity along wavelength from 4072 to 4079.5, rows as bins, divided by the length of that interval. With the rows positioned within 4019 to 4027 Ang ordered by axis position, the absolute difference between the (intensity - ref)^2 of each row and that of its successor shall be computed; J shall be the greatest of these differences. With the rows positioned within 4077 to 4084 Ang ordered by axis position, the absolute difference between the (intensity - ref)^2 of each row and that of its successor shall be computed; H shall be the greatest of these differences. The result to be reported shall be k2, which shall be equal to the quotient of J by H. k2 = 0.90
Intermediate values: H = 18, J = 16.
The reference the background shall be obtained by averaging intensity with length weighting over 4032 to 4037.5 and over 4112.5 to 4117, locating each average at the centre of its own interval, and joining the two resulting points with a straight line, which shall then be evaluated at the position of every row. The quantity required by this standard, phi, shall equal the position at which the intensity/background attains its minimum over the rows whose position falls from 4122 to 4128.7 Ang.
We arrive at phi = 4125.34 Ang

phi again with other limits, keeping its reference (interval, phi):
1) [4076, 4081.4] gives 4079.99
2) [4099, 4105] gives 4103.55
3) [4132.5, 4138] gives 4135.80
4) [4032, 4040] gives 4039.80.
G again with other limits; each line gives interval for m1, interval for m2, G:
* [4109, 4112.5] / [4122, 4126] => 278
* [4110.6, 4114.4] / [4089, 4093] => 273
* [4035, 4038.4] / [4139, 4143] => 254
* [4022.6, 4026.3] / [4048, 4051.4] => 291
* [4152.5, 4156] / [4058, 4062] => 238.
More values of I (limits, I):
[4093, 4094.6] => 8.22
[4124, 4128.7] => 8.94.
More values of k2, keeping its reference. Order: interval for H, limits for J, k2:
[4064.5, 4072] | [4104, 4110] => 0.13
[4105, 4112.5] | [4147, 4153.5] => 1.81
